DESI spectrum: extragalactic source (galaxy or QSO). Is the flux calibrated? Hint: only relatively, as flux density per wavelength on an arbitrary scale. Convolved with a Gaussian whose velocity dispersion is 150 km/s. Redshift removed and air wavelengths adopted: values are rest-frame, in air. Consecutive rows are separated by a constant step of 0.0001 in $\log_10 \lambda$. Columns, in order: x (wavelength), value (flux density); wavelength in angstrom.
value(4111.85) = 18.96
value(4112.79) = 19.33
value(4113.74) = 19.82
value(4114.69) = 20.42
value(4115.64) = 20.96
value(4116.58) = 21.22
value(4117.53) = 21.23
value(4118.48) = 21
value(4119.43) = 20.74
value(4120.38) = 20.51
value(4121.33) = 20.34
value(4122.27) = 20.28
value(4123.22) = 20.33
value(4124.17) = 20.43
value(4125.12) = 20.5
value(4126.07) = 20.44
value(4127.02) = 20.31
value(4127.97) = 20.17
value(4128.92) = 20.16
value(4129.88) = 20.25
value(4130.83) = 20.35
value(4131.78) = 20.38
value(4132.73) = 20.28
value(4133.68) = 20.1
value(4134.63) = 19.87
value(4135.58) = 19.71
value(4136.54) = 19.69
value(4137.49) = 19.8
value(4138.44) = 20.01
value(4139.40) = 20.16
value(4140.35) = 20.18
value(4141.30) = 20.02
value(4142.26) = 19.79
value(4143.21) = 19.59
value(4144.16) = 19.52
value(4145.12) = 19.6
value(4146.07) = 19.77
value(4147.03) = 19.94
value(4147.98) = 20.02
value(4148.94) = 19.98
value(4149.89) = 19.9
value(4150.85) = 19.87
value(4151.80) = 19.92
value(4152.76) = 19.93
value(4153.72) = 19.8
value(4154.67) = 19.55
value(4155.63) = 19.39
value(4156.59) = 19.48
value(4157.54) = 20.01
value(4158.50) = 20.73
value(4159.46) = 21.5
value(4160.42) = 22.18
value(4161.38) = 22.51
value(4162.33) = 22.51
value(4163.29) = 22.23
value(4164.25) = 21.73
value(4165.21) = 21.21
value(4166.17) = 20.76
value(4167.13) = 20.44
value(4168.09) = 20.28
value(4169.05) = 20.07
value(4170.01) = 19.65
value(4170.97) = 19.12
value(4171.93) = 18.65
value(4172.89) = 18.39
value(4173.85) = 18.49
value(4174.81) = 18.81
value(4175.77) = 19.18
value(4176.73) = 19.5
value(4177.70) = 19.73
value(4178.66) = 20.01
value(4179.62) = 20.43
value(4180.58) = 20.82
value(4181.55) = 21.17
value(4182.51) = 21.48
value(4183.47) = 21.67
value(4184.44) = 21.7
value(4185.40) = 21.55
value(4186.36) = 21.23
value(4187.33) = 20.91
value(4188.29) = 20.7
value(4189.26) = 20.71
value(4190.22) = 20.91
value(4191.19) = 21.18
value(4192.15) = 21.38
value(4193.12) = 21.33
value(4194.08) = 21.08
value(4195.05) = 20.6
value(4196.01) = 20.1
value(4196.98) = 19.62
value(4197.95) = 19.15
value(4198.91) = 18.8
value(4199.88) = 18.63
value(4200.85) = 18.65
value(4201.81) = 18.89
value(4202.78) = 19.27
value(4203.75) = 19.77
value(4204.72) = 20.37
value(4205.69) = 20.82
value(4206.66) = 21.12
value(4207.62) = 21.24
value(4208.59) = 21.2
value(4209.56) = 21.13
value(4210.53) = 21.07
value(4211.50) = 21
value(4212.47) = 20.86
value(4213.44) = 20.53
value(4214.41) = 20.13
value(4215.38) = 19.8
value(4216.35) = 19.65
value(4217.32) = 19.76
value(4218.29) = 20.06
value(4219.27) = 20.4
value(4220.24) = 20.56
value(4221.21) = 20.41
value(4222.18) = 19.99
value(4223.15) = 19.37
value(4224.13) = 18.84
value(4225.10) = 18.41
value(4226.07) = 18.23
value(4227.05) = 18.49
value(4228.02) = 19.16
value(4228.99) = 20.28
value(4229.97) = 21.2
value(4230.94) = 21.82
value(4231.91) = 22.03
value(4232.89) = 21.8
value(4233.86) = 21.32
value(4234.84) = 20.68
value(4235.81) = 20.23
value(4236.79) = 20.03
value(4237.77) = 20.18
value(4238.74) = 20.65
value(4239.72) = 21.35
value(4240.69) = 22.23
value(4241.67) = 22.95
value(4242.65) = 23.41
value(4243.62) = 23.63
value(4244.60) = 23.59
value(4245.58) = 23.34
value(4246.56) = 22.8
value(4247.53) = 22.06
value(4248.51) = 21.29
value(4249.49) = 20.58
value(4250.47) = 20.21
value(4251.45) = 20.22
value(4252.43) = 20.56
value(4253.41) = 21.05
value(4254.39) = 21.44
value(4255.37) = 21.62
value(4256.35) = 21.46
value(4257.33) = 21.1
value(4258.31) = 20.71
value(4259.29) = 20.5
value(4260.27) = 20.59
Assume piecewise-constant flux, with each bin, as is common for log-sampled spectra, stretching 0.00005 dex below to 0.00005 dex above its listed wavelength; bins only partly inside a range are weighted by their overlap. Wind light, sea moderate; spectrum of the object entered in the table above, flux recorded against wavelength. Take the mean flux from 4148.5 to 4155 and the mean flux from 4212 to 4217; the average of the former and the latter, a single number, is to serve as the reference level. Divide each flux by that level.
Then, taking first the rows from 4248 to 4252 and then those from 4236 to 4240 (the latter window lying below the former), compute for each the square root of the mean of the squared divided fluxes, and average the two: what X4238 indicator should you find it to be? 1.03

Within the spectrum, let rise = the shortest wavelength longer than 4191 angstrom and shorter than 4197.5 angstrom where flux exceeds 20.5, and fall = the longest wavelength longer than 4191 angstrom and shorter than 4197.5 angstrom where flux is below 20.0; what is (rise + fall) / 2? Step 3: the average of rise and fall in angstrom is 4194.1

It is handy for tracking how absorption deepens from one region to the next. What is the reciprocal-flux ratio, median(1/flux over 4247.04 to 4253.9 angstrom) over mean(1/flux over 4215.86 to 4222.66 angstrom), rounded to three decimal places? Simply 0.977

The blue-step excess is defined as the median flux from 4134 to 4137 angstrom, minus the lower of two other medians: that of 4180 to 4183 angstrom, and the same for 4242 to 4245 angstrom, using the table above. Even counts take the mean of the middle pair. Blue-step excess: -1.5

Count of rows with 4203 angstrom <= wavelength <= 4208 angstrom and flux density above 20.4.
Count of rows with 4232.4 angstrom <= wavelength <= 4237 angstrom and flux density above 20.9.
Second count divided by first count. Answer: 0.67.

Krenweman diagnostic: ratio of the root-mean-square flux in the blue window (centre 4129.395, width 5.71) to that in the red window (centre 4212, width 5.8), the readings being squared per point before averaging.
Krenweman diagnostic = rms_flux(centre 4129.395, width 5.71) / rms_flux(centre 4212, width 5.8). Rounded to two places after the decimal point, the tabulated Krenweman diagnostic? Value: 0.98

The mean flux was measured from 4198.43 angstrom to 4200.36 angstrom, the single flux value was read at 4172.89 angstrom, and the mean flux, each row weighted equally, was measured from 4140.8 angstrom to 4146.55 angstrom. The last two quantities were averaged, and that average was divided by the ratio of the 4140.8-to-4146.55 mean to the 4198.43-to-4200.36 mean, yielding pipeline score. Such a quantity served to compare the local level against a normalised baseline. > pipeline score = 18.1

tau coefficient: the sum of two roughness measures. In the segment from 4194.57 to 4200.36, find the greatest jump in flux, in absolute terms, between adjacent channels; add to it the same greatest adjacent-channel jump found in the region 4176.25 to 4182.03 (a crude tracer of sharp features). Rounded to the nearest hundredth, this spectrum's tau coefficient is 0.92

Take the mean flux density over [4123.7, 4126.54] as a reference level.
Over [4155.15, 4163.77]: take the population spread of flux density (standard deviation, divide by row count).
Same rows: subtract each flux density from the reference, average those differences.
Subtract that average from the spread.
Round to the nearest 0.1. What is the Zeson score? 1.9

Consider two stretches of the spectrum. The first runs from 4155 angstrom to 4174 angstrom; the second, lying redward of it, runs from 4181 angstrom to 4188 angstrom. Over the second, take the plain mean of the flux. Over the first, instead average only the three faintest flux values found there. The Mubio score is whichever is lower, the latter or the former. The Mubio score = 18.5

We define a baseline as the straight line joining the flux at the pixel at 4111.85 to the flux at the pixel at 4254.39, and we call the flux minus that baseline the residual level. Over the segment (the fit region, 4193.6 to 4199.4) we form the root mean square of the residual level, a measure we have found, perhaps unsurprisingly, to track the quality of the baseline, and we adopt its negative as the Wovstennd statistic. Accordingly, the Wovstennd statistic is -0.98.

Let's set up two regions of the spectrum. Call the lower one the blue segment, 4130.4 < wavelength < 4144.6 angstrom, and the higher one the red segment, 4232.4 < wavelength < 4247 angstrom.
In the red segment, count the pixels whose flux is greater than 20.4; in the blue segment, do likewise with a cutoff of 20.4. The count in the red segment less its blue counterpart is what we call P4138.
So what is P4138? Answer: 12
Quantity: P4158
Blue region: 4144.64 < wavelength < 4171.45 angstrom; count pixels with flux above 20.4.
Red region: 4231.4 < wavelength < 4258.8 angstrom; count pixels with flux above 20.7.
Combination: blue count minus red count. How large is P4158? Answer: -9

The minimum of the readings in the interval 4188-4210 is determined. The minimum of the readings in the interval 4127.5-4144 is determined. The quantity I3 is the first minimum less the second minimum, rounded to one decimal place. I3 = -1.0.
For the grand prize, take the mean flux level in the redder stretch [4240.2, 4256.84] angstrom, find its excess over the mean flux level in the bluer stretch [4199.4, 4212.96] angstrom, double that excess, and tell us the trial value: 3.2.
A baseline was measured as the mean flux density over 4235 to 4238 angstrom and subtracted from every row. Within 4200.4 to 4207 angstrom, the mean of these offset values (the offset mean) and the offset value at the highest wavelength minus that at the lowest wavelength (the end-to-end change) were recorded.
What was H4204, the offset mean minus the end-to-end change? -2.8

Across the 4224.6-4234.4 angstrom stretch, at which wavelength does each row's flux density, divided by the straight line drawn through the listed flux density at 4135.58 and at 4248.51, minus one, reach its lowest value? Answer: 4226.07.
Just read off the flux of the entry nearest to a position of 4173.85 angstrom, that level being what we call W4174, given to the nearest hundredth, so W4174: 18.49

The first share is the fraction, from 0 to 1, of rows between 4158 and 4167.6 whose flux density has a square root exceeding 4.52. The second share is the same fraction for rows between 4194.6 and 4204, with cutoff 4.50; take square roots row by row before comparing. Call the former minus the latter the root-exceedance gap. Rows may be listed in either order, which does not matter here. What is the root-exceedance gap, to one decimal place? 0.9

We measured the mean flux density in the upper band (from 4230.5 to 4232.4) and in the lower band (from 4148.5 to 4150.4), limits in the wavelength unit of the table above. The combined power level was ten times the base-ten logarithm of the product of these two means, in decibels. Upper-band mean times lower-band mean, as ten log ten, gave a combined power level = 26.41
